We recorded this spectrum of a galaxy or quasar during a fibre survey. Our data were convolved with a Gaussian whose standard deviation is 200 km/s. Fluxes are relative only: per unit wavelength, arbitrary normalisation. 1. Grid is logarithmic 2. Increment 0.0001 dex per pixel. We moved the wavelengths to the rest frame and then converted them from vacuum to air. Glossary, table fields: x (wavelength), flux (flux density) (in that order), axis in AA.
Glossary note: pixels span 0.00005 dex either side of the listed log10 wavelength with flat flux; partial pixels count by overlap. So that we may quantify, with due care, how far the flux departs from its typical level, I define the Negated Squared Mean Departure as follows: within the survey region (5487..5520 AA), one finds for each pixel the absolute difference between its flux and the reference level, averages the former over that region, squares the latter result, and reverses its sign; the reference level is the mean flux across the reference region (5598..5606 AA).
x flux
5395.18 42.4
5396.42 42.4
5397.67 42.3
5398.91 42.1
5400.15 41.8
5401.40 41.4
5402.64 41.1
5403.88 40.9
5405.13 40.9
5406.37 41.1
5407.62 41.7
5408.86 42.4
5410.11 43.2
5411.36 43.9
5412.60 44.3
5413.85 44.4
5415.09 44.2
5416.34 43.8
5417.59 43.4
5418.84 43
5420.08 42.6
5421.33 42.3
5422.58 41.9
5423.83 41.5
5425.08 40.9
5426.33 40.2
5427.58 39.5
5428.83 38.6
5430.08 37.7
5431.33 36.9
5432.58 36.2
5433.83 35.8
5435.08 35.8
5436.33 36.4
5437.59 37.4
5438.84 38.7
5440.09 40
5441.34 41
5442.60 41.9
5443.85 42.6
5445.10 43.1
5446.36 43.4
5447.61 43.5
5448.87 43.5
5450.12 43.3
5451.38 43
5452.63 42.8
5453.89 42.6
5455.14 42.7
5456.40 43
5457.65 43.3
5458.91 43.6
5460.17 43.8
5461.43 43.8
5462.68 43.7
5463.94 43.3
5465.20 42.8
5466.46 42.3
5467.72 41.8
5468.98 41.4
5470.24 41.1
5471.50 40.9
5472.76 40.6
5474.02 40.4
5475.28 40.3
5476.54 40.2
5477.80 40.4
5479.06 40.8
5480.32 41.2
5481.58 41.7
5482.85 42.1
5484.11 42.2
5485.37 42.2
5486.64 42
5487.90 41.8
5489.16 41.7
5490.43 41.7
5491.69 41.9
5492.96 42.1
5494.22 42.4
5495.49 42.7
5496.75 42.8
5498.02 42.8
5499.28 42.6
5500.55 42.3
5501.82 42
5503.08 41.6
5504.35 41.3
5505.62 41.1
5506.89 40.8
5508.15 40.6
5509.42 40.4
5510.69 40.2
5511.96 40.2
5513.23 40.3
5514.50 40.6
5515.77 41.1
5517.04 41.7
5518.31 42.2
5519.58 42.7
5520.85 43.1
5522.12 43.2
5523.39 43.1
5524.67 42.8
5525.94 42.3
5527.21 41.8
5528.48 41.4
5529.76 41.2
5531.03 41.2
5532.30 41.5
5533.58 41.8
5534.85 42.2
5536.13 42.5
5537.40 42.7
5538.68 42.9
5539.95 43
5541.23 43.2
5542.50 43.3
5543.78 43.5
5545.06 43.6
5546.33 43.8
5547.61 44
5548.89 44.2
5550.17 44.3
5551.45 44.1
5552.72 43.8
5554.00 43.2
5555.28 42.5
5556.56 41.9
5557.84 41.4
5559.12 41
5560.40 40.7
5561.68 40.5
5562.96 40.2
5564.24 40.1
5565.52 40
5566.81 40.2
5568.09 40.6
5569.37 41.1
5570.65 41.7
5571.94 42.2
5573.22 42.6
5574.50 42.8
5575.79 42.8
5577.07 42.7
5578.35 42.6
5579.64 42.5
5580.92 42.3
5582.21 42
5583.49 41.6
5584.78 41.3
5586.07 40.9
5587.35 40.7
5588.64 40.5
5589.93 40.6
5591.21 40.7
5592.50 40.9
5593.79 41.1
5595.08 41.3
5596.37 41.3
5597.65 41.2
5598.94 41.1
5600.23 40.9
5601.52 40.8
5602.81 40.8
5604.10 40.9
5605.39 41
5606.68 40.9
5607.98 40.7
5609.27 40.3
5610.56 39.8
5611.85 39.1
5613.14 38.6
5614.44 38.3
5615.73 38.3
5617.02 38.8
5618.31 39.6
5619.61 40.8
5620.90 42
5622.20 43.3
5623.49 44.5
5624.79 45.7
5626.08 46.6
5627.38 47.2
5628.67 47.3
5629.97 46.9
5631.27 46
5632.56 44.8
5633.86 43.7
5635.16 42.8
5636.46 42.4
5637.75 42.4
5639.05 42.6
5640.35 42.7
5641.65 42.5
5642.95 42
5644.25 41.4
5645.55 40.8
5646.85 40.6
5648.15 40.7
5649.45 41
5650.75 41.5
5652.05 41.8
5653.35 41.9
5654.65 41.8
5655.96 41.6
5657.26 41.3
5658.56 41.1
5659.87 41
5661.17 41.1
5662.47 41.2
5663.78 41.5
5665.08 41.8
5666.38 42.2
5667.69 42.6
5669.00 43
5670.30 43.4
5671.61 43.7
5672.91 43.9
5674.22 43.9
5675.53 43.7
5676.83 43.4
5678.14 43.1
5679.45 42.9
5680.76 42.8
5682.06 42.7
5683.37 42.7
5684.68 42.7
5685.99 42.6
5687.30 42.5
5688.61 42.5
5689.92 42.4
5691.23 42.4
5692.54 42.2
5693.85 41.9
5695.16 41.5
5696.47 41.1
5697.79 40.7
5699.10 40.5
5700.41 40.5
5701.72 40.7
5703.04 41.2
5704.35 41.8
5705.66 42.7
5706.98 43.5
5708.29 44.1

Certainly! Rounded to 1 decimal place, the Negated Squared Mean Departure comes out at -0.9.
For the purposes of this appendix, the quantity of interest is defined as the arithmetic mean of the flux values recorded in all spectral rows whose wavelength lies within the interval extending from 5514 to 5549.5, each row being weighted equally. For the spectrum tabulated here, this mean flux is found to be 42.5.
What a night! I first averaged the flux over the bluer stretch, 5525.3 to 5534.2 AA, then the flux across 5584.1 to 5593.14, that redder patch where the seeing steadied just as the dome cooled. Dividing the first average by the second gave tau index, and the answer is 1.02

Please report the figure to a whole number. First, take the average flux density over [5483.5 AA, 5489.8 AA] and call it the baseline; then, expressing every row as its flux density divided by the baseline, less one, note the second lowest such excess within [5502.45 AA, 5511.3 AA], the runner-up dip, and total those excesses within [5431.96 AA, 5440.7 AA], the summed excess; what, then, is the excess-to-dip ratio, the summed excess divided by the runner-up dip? 21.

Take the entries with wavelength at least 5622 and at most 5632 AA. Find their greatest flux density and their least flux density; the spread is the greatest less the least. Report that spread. 4.0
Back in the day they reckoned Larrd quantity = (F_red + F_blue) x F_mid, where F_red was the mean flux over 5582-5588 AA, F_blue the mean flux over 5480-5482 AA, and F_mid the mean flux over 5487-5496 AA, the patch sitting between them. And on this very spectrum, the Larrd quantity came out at 3479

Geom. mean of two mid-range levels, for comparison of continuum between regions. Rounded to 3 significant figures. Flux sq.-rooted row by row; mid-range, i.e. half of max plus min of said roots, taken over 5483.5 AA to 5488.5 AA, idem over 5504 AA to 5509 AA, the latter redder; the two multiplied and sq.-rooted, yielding 6.44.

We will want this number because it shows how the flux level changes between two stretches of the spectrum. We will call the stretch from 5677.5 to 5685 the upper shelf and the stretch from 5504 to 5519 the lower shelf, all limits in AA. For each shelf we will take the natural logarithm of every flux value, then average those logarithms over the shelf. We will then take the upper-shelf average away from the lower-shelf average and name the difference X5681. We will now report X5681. -0.05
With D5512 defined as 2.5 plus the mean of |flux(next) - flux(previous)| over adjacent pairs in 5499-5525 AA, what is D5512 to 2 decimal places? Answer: 2.79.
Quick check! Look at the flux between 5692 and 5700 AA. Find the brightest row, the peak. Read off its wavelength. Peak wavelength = 5692.54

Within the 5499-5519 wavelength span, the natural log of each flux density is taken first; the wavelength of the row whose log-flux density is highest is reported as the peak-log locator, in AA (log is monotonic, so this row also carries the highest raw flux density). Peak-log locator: 5499.28 AA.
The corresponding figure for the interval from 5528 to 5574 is 5550.17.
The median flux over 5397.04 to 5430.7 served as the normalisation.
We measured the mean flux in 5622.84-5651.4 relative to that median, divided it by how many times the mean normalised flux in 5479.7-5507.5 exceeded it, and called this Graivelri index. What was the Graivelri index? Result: 1.07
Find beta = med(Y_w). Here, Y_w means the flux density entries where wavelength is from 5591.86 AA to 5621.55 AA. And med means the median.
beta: 40.8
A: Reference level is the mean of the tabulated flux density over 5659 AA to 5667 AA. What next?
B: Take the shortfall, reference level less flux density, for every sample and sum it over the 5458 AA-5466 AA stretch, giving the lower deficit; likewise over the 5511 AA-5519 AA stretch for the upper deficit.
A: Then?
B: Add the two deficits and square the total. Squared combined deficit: 90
